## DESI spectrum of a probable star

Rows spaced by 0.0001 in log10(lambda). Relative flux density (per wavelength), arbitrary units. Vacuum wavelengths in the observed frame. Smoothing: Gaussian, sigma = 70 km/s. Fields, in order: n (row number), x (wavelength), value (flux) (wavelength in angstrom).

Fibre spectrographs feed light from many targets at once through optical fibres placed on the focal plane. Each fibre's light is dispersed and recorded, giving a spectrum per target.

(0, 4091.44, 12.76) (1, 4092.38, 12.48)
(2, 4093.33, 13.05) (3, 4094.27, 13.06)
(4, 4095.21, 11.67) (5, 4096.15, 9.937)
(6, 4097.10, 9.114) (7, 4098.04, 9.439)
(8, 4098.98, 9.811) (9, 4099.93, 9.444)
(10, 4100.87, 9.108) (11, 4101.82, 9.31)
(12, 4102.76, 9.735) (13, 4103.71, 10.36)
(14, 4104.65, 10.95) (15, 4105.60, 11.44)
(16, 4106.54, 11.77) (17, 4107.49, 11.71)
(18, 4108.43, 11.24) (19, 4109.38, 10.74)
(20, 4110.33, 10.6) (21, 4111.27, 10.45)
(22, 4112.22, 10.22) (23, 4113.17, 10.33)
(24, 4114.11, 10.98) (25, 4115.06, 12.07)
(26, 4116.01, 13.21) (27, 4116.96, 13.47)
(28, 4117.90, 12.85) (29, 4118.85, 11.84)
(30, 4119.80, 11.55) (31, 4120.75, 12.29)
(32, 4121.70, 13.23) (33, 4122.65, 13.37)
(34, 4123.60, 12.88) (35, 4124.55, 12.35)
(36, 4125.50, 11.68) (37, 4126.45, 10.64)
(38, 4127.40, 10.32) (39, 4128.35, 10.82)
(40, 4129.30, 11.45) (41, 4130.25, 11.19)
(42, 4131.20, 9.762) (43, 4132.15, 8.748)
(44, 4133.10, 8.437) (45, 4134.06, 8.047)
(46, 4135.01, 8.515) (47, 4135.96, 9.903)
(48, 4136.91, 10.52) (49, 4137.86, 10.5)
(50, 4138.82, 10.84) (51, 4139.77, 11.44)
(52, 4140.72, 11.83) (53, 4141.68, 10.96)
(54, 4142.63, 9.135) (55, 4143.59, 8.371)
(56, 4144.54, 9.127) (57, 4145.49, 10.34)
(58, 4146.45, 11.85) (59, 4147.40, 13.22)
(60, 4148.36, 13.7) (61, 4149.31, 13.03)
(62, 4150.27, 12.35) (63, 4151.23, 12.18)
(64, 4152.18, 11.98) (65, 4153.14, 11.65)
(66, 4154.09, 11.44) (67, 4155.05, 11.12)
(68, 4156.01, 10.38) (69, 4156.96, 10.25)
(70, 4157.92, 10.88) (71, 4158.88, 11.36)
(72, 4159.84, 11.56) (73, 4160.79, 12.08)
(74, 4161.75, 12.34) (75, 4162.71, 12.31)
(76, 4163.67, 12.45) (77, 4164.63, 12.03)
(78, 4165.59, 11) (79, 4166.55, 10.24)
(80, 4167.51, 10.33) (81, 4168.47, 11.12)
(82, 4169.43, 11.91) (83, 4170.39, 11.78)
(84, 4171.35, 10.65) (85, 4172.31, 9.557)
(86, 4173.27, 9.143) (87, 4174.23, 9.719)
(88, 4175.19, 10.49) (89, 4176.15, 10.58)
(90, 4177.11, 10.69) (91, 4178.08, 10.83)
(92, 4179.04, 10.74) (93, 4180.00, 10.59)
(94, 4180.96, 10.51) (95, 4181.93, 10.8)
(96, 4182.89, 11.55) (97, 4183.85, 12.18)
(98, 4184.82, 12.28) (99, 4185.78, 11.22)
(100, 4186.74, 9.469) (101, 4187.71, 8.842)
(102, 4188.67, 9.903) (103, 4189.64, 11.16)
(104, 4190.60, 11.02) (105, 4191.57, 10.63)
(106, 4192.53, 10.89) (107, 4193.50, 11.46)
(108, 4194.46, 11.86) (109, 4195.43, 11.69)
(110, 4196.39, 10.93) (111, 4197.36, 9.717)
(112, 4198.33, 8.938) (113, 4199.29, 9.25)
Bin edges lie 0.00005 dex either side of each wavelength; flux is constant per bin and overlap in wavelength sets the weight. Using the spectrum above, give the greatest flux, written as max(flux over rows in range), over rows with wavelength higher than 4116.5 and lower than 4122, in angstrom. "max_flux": 13.47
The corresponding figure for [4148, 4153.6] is 13.7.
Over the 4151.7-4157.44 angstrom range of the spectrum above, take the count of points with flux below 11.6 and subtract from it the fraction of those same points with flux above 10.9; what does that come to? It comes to 3.3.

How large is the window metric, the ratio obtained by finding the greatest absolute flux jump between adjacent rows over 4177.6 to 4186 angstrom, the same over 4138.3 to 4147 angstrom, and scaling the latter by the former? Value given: 1.7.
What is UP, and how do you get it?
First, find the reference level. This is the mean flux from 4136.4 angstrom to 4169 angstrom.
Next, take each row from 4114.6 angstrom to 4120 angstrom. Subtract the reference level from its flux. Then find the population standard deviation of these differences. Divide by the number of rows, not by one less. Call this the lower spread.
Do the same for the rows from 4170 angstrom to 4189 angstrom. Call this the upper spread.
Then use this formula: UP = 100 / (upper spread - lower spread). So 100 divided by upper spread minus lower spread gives 491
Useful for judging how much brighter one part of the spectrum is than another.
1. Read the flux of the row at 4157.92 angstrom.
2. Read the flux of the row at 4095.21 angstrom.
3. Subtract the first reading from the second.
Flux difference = 1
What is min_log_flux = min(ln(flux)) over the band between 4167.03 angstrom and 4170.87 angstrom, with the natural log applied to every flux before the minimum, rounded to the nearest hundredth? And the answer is 2.34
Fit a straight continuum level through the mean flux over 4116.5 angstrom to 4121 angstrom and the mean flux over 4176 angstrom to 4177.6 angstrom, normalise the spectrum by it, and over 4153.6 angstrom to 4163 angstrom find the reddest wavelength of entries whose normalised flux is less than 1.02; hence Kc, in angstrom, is 4158.88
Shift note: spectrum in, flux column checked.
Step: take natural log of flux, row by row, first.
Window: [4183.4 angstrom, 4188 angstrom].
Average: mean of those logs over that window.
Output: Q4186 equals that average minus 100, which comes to -97.6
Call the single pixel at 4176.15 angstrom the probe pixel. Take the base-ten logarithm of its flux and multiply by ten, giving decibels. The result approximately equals 10.2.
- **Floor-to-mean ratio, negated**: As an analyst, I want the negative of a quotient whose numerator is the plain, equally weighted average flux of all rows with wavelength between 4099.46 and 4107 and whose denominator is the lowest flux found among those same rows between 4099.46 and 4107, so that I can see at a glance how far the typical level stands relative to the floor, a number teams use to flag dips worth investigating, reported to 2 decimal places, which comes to -1.13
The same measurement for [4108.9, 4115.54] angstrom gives -1.05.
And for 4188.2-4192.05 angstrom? -1.08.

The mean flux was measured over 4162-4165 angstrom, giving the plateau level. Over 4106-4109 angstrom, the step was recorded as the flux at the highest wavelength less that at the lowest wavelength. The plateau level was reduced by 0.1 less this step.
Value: 11.6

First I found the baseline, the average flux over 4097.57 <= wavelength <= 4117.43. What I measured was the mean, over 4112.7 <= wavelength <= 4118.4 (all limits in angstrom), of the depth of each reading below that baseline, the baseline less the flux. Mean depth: -1.37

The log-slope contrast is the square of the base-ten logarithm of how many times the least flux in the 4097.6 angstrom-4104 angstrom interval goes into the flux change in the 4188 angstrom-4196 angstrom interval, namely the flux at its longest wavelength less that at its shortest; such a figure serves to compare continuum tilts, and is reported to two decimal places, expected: 0.50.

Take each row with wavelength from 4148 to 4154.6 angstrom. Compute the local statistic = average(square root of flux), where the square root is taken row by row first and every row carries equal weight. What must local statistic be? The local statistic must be 3.51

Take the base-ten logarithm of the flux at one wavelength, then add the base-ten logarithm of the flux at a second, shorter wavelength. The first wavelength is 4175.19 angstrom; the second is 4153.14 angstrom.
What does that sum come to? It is 2.09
